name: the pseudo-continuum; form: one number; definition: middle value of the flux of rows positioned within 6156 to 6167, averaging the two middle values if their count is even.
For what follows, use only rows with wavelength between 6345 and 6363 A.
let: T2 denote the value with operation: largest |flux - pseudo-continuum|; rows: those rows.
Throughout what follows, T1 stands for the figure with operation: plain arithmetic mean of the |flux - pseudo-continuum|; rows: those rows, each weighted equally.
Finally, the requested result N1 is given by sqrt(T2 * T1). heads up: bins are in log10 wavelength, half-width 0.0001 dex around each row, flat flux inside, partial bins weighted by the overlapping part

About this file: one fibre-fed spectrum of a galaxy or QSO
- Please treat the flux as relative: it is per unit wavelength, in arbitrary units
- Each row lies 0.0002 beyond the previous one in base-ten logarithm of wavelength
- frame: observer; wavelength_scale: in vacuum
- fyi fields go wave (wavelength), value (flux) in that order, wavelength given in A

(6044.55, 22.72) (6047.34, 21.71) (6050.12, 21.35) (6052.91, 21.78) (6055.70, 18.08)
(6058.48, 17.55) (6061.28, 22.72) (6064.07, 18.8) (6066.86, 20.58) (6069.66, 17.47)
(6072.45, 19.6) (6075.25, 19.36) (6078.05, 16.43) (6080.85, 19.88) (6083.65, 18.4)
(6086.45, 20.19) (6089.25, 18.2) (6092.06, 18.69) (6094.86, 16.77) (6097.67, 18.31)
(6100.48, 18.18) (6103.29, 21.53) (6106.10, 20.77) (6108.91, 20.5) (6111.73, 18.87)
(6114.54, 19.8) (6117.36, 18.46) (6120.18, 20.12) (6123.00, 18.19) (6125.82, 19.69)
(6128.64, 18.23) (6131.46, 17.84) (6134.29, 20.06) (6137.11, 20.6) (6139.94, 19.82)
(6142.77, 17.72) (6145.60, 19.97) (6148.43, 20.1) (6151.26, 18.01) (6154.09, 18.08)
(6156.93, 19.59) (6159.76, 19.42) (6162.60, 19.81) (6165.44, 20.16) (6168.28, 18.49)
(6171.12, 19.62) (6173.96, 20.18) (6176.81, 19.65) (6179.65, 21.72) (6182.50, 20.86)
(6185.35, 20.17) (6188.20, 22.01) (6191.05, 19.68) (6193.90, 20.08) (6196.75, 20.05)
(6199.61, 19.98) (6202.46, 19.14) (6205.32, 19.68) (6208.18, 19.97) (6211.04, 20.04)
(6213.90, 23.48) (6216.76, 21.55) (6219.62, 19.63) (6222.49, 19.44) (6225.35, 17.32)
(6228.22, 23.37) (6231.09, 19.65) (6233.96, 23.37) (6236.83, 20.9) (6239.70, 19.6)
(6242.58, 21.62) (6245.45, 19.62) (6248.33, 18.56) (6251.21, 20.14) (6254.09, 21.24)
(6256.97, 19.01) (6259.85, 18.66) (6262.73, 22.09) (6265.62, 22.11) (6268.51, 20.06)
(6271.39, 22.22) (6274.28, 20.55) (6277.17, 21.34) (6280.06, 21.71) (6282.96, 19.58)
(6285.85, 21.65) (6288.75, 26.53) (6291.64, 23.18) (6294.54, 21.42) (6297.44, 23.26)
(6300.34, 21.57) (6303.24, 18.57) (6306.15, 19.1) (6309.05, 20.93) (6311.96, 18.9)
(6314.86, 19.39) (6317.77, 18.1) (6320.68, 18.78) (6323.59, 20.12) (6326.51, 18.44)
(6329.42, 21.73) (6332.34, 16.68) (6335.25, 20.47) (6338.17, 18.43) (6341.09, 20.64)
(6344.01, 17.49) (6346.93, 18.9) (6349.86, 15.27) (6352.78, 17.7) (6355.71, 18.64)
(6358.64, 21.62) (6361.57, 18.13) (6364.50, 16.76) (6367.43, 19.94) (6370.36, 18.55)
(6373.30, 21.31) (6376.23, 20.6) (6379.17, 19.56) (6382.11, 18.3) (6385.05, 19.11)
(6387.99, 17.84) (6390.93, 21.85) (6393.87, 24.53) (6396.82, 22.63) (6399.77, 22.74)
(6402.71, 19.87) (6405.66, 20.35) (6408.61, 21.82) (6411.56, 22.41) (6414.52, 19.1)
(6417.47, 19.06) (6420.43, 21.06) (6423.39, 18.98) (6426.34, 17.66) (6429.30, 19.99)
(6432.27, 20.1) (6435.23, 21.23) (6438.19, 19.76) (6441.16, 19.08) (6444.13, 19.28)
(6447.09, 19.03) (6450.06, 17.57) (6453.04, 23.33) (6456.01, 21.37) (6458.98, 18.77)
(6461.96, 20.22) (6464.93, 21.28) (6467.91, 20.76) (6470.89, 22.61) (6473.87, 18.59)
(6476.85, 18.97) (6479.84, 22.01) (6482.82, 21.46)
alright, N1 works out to 2.9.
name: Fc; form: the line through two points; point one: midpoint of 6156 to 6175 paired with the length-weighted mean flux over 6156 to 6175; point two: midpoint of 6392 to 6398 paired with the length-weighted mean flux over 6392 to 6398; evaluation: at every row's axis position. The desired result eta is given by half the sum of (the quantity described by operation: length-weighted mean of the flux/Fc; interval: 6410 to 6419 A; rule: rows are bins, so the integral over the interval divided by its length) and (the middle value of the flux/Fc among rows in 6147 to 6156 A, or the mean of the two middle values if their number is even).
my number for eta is 0.89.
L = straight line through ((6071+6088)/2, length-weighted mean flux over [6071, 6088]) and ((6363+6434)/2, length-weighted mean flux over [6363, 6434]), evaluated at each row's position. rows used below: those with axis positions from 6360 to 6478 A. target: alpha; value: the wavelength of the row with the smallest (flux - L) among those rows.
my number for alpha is 6364.50 A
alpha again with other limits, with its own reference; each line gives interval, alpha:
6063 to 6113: 6078.05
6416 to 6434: 6426.34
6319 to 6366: 6349.86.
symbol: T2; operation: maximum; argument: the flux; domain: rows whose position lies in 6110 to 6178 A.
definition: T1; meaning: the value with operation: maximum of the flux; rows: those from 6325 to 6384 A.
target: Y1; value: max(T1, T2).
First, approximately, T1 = 21.73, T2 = 20.6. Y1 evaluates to 21.7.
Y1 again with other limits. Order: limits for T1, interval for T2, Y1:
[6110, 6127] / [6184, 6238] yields 23.5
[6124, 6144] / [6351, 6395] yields 24.5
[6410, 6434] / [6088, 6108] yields 22.4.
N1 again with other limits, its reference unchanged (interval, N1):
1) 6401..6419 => 1.8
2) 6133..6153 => 1.3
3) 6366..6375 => 1.3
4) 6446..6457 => 2.7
